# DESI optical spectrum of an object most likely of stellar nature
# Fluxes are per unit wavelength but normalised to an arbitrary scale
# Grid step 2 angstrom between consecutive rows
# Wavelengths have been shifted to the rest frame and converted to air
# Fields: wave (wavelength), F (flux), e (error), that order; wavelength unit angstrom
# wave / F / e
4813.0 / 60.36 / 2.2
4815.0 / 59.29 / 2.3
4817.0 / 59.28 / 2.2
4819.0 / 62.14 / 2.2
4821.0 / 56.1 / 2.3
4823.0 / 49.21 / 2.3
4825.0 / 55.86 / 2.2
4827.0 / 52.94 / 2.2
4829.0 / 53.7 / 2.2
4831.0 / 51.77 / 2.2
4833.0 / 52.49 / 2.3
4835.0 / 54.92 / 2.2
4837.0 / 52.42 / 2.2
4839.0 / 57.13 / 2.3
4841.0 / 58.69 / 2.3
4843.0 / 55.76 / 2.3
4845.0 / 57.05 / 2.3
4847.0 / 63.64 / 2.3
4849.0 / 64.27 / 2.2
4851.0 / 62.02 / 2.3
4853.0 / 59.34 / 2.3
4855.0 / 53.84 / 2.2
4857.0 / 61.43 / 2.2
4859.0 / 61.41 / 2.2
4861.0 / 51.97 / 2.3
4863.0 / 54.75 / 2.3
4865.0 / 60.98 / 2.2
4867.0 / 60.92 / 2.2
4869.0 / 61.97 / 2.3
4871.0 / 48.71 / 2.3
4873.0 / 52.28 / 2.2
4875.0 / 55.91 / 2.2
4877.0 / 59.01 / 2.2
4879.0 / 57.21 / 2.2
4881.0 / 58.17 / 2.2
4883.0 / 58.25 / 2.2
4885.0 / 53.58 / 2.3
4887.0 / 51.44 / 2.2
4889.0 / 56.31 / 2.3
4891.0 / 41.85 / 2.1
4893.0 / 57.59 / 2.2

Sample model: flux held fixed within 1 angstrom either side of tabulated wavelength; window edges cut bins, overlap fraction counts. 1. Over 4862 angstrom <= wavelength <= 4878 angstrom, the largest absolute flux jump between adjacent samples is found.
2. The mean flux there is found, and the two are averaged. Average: 35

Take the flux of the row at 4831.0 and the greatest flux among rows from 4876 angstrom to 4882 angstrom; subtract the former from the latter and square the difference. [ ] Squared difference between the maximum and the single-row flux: 52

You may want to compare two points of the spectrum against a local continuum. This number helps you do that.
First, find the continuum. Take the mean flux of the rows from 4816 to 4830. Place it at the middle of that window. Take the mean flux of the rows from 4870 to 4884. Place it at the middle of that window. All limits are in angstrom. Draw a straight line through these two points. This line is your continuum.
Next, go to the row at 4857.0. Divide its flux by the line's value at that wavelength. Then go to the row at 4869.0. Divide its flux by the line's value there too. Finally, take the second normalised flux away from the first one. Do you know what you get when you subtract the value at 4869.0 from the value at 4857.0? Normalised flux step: -0.010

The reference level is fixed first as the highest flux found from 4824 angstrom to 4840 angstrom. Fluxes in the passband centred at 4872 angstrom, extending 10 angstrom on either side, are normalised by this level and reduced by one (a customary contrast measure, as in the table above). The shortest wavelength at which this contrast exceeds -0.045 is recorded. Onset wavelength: 4863.0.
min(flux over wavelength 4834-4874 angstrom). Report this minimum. 48.71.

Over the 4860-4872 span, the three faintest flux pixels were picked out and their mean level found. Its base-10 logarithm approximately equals 1.71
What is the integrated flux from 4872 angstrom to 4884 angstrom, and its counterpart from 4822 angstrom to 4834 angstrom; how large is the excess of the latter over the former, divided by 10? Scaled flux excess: -5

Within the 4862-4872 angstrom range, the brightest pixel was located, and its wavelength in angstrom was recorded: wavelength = 4869.0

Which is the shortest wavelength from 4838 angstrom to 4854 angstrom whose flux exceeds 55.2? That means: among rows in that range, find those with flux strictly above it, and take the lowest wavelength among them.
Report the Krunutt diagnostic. 4839.0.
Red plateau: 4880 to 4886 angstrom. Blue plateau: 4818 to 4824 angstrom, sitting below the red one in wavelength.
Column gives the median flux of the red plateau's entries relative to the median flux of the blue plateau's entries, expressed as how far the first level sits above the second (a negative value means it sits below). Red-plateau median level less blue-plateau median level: 2.1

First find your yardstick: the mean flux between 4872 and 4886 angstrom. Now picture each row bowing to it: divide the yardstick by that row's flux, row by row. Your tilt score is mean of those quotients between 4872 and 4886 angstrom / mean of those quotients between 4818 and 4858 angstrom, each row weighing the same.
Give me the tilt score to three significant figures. 1.00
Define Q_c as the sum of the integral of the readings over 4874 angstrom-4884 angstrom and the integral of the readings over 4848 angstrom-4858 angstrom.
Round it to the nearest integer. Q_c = 1179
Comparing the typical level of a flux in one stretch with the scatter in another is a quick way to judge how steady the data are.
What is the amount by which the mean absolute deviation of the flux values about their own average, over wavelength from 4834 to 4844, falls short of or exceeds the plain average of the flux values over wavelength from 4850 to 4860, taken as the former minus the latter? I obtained -57.9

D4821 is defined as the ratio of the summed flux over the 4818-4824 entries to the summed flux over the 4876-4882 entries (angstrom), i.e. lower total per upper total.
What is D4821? 0.96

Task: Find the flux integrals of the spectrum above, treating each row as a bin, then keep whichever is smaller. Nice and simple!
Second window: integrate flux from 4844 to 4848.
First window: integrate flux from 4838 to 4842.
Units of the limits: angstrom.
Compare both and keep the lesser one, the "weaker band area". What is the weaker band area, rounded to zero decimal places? 232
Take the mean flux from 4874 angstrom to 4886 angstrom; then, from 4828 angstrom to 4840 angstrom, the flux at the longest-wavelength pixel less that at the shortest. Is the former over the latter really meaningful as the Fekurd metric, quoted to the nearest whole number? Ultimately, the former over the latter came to 17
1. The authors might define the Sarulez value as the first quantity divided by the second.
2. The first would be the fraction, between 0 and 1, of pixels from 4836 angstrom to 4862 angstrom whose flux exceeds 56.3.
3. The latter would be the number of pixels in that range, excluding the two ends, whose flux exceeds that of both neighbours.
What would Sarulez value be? 0.231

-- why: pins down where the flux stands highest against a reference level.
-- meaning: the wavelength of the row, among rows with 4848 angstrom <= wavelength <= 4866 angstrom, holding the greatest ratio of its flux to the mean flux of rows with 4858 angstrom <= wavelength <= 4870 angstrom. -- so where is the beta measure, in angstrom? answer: 4849.0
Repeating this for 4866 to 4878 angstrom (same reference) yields 4869.0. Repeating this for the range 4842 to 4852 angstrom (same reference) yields 4849.0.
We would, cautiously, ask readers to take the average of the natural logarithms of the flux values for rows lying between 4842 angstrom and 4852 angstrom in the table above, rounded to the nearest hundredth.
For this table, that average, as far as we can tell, 4.10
